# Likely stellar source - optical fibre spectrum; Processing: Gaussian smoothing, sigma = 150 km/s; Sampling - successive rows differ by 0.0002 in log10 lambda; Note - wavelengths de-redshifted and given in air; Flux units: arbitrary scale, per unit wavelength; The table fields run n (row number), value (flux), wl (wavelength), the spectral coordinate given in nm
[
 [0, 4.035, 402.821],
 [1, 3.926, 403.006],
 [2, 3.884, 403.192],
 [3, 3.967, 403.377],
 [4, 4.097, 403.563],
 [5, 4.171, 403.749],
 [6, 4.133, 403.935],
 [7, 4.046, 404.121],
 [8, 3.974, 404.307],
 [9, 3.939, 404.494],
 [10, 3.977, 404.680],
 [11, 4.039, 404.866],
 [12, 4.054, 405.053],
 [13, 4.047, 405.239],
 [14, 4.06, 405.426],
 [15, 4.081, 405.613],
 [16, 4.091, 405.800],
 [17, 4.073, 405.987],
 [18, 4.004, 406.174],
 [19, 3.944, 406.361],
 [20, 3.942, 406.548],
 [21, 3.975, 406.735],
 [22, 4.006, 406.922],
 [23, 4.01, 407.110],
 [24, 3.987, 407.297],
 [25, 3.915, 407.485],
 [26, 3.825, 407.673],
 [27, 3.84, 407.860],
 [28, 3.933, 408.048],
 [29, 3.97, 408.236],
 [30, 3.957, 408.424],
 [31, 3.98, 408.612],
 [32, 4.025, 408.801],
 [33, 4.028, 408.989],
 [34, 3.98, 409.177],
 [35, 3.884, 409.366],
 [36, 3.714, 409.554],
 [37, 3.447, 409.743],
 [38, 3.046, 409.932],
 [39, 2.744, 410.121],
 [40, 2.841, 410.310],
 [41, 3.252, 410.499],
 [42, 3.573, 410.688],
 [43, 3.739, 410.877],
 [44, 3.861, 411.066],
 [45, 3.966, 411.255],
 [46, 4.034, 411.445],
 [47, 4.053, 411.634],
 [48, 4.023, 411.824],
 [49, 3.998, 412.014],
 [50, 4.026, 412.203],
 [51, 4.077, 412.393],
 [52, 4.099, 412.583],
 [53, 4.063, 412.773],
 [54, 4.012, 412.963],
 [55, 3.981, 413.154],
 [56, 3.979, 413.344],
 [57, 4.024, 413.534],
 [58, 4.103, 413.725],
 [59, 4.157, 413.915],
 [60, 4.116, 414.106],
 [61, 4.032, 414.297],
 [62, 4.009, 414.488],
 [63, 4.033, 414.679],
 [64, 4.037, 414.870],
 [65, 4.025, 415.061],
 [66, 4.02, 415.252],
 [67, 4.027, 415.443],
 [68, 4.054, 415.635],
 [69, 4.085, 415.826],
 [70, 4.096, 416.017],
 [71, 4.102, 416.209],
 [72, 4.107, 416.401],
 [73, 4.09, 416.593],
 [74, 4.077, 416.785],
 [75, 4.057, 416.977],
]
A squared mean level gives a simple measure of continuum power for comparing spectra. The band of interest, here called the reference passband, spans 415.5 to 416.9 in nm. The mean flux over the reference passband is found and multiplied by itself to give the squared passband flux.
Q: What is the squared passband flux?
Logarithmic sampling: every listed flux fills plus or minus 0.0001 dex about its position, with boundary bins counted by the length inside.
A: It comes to 16.7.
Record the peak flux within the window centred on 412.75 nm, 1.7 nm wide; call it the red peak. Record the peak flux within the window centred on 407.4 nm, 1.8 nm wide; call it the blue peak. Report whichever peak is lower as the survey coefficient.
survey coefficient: 4.01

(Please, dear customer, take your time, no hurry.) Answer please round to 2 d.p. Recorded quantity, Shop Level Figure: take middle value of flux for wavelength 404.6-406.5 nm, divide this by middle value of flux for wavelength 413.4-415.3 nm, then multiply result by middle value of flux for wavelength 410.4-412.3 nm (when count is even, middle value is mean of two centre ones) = 4.00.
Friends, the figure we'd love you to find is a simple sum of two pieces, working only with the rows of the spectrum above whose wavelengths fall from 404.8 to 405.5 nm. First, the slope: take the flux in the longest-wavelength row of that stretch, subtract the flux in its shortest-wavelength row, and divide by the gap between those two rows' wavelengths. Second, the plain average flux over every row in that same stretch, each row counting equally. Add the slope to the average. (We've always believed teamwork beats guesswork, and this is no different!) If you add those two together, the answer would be 4.09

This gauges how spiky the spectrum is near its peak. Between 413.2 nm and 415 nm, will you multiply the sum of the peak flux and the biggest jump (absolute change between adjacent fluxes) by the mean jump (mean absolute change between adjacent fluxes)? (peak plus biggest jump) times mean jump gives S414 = 0.19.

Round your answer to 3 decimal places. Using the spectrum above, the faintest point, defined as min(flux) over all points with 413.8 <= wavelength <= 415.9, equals 4.009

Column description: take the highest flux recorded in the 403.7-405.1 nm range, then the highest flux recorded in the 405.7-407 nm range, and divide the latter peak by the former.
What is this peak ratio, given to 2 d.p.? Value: 0.98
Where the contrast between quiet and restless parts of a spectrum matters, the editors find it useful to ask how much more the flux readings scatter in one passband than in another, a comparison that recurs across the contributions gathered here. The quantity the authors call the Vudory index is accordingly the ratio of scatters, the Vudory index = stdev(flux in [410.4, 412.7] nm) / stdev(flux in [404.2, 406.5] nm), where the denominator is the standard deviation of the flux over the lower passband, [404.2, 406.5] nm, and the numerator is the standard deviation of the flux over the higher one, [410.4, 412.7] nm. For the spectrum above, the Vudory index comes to 4.7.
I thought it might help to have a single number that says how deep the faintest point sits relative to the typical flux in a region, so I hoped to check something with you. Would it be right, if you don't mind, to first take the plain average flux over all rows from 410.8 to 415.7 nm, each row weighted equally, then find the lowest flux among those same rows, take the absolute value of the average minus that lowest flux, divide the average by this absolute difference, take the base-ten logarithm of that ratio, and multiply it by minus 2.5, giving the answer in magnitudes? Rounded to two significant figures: -2.9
